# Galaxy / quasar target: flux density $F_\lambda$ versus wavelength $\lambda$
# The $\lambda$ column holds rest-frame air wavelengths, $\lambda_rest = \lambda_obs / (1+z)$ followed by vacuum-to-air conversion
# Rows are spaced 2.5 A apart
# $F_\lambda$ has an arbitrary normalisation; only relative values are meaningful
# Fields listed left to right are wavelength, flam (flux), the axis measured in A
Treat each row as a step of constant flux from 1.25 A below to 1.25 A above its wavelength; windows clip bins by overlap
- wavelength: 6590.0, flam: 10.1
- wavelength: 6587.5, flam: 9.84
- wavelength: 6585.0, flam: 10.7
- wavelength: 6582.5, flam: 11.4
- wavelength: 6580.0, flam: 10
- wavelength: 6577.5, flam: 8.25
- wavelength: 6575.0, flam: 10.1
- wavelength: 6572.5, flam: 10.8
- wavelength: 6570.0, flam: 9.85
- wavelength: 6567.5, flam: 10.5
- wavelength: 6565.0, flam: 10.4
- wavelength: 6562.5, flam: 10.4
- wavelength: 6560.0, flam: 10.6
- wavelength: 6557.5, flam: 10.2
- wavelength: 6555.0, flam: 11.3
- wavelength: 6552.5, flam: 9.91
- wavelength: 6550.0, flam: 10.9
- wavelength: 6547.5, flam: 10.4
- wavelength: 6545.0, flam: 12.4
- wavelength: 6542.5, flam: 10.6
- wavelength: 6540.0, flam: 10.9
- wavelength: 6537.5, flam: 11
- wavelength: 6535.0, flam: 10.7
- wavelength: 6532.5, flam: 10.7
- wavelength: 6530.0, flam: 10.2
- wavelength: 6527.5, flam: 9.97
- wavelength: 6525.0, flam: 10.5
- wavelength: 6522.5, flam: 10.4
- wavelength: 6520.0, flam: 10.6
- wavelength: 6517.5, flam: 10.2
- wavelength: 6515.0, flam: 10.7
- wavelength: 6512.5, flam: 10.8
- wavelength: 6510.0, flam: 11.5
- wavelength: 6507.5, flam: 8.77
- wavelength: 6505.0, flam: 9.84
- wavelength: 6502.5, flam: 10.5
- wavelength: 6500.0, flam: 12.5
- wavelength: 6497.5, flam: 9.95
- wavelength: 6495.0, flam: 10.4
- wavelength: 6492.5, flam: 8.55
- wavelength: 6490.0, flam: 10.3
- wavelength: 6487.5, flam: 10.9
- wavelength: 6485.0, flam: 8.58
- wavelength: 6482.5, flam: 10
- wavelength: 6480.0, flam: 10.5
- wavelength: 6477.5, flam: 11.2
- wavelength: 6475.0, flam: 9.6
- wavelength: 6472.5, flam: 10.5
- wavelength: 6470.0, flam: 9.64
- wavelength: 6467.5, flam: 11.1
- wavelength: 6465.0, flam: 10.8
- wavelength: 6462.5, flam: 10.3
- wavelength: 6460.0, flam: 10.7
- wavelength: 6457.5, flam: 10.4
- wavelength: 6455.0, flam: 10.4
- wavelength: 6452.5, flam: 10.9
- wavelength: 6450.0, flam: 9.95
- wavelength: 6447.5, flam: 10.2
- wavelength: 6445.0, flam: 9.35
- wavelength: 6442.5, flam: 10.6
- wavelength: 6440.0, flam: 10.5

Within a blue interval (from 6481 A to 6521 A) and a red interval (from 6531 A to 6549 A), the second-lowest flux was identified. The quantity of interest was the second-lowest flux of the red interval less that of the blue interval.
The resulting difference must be 2.0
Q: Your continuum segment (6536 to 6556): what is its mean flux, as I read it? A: 10.9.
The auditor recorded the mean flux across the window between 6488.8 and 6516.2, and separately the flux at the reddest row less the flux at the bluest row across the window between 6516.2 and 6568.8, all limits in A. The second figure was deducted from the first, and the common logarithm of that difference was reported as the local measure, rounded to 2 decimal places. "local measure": 1.00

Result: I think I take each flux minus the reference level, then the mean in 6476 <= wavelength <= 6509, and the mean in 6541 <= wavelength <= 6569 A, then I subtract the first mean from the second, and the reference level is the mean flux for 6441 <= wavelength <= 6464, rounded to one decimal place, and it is 0.5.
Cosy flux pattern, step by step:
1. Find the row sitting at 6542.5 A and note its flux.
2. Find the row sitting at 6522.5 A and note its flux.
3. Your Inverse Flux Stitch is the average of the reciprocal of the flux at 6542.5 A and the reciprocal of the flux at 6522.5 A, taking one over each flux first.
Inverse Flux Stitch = 0.095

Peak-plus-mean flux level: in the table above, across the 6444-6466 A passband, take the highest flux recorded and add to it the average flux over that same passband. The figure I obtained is 21.2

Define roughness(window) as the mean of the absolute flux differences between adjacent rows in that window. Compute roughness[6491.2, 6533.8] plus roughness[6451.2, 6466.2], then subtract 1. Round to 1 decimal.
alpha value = 0.3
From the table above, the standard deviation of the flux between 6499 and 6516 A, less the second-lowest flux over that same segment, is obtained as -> -8.7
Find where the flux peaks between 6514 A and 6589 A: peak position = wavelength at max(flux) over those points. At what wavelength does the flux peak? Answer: 6545.0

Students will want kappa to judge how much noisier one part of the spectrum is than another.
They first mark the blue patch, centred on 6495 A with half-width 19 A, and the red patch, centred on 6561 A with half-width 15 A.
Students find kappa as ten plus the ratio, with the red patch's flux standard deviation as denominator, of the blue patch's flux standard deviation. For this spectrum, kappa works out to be 12.6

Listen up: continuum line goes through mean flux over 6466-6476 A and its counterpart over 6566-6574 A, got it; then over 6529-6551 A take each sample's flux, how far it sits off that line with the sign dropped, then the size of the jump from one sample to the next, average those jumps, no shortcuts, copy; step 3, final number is 0.66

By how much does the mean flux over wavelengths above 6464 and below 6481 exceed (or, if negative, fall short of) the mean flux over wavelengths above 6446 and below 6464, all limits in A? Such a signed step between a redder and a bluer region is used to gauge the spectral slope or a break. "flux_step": 0.1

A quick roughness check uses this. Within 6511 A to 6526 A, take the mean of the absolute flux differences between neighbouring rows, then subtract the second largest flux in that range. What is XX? -10.4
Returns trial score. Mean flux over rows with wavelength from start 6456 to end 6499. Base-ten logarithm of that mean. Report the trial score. 1.009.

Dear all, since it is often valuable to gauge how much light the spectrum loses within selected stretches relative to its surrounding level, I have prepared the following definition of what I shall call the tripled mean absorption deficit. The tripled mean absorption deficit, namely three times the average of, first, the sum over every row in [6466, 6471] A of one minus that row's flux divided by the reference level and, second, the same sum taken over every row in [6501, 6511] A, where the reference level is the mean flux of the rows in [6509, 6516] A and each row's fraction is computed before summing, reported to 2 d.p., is 0.63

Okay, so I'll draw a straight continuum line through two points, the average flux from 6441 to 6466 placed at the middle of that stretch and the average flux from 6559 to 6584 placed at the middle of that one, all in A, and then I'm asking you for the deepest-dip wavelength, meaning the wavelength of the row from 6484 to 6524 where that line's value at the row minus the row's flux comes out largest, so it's 6492.5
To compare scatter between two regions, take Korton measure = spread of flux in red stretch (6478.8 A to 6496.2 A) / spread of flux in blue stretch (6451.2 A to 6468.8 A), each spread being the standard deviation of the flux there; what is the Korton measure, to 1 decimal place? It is 3.2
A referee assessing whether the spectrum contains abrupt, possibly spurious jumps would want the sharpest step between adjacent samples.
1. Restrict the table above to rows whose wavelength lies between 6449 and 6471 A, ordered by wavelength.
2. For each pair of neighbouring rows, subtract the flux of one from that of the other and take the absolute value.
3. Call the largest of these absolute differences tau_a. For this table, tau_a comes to 1.5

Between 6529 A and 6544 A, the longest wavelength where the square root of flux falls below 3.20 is 6530.0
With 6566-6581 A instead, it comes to 6580.0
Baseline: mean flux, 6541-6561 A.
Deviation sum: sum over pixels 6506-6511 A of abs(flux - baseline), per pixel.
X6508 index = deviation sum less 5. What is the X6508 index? -2.3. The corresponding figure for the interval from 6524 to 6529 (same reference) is -3.9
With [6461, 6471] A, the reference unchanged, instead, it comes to -3.0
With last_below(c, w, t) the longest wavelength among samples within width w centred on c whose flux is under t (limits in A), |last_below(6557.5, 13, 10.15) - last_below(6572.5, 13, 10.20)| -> 25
